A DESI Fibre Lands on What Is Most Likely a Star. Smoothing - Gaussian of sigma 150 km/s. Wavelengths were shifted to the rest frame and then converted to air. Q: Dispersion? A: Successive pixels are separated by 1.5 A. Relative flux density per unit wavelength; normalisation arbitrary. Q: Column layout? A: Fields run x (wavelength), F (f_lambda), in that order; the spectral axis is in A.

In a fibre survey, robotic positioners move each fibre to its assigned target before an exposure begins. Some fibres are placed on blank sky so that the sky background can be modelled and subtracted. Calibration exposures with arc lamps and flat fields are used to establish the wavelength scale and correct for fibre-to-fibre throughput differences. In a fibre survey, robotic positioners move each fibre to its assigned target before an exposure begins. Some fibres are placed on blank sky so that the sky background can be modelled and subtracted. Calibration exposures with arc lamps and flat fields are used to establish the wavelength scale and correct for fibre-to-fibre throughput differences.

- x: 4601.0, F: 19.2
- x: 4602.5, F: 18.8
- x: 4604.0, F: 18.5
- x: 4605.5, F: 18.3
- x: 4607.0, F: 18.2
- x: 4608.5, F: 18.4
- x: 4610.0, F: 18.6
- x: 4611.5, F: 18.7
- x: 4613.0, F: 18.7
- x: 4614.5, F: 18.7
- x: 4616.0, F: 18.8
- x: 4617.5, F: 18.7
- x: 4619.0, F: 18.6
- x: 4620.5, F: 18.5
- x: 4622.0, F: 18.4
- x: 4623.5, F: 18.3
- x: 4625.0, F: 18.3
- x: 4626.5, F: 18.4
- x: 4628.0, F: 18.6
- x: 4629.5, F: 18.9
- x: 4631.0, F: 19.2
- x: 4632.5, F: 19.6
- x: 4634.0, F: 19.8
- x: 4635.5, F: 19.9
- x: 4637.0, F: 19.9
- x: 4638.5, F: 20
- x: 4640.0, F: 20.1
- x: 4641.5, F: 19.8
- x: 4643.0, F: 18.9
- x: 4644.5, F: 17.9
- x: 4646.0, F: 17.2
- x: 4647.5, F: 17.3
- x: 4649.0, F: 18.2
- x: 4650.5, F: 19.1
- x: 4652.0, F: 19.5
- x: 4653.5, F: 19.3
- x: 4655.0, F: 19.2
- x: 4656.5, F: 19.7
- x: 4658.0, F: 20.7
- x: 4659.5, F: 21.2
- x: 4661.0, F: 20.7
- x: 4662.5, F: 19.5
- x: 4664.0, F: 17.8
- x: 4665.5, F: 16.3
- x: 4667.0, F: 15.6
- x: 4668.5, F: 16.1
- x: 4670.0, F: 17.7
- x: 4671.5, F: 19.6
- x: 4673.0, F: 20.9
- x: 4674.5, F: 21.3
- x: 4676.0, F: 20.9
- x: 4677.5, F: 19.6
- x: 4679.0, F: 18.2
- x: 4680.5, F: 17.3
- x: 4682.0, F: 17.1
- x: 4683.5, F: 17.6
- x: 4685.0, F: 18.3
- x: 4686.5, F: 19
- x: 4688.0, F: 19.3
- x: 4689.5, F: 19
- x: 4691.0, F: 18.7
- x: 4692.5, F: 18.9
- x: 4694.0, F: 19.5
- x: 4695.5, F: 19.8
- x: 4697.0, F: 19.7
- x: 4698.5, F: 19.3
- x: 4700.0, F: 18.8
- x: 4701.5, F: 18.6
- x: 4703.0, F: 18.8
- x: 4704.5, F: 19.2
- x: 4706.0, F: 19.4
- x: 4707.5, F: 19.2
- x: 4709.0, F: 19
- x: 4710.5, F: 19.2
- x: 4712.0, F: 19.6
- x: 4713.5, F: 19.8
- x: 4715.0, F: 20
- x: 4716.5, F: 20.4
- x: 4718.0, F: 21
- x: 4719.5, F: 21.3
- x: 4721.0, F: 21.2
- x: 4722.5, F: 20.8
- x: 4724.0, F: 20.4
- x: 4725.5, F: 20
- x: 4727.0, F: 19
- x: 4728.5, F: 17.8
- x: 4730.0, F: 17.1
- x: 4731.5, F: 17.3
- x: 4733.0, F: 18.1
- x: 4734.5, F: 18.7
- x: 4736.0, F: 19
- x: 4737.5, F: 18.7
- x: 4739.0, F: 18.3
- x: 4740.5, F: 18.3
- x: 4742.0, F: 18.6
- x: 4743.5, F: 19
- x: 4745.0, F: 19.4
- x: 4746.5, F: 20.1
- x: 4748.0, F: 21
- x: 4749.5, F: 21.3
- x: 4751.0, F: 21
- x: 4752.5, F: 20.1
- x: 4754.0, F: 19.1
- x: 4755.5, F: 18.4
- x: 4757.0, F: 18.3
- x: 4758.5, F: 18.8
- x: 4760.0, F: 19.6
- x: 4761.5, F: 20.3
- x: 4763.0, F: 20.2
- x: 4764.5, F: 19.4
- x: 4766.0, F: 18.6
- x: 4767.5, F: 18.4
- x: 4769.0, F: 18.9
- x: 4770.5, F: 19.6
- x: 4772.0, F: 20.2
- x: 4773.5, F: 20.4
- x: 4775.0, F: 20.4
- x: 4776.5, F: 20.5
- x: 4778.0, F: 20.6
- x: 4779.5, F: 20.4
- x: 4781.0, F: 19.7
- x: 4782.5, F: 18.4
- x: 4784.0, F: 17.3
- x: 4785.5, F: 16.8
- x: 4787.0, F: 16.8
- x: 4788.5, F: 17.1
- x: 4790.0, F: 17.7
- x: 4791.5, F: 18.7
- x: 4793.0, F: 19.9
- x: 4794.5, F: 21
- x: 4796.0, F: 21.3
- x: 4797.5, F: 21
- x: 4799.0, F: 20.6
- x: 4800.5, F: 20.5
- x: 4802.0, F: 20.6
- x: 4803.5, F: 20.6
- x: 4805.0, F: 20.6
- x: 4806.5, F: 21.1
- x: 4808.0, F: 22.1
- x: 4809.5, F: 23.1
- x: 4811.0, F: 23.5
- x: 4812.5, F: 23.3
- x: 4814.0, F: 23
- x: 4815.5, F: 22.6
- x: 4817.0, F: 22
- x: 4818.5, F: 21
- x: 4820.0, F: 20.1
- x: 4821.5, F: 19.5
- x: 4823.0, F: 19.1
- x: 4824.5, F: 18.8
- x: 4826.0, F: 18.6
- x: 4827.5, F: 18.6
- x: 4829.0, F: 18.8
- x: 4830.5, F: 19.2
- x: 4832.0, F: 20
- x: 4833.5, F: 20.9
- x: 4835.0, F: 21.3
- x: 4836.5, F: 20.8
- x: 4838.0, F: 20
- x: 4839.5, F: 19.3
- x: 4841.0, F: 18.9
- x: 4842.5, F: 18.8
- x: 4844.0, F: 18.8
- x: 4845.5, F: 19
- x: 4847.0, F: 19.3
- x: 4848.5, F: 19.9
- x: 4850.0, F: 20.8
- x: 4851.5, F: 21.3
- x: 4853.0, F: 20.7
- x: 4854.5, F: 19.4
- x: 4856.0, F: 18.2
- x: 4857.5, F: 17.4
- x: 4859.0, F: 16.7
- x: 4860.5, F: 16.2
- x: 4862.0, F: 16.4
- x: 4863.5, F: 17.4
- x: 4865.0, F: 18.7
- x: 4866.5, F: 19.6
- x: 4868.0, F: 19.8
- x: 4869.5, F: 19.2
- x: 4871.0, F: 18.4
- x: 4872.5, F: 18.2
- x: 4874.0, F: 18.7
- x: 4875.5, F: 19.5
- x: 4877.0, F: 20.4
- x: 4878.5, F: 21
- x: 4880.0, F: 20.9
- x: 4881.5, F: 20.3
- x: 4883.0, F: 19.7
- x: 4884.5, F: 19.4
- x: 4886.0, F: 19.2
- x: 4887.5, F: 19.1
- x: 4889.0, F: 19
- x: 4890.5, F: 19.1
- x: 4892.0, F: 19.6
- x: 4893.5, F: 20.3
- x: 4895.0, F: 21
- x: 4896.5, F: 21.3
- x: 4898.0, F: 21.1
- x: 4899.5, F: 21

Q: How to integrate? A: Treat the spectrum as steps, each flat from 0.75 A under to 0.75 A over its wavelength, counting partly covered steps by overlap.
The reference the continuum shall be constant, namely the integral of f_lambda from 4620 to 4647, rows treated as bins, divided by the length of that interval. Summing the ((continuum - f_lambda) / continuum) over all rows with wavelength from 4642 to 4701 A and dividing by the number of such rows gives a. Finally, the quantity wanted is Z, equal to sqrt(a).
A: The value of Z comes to 0.084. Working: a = 0.007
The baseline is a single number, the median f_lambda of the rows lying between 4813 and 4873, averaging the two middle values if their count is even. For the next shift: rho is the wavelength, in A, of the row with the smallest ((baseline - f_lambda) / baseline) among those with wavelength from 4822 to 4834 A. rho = 4833.5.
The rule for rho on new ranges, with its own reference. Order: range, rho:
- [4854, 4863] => 4854.5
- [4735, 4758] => 4749.5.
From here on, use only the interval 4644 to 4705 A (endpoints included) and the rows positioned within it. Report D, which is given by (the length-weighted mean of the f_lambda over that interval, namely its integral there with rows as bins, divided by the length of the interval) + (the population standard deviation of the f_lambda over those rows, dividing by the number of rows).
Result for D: 20.2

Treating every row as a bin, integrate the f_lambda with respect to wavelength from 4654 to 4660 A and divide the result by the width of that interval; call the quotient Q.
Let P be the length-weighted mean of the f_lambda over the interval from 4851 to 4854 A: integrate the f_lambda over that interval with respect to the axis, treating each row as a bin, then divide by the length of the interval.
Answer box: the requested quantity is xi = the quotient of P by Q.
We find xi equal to 1.04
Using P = 20.8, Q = 20.1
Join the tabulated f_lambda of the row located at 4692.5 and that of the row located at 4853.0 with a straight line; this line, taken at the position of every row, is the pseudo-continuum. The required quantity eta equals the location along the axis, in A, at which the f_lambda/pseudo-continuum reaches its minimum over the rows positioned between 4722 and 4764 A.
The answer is 4730.0 A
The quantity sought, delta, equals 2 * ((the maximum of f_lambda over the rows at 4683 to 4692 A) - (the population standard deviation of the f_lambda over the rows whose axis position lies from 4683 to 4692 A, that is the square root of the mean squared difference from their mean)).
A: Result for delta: 37.5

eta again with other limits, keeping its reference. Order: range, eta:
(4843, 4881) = 4860.5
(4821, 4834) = 4827.5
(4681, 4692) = 4682.0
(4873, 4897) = 4874.0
